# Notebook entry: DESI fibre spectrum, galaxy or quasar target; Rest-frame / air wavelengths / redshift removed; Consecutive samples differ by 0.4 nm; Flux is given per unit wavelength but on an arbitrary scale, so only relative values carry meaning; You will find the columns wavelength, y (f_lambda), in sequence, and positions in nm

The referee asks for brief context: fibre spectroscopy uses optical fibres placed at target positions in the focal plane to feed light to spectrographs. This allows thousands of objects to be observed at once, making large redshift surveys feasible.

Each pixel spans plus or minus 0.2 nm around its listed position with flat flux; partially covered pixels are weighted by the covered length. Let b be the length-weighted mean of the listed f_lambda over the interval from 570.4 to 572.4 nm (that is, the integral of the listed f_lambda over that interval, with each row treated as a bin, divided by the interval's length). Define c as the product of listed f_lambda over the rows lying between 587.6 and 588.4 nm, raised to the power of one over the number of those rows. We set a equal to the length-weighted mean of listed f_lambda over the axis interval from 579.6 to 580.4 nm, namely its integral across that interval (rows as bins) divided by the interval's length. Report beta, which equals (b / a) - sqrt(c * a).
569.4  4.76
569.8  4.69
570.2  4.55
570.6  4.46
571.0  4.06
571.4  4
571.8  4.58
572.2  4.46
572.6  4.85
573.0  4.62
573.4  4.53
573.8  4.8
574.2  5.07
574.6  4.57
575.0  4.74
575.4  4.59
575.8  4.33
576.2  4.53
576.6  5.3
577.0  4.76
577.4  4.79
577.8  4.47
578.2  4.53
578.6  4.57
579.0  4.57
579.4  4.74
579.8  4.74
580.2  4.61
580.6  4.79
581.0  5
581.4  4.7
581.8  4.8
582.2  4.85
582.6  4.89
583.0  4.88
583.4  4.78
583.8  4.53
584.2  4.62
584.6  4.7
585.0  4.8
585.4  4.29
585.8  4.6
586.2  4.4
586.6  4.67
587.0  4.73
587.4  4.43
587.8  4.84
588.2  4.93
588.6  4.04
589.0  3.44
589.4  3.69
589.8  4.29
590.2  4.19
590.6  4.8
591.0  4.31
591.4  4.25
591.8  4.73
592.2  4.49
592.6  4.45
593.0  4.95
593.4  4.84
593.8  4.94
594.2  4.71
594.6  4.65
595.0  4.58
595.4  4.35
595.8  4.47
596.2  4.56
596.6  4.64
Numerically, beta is -3.86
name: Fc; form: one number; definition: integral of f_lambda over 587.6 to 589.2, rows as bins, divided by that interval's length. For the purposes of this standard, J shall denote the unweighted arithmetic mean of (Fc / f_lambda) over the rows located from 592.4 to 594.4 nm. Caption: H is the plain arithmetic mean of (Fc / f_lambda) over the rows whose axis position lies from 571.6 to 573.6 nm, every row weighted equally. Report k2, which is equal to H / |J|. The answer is 1.04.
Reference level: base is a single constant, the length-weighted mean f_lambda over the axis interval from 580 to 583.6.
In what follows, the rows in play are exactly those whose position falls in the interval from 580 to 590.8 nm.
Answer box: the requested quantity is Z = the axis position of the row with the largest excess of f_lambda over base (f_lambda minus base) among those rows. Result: 581.0 nm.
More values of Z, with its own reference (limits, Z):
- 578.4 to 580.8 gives 580.6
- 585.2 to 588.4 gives 588.2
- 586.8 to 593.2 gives 593.0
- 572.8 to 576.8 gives 576.6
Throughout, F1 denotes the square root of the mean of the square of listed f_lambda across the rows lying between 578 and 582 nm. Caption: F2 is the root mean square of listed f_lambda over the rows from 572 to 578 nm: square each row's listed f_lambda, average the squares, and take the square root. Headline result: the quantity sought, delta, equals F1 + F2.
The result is 9.407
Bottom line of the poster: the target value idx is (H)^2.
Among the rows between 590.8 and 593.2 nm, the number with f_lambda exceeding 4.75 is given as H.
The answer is 1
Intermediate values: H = 1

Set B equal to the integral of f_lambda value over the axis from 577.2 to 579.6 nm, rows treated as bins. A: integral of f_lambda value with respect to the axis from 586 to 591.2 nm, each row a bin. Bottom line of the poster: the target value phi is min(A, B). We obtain 11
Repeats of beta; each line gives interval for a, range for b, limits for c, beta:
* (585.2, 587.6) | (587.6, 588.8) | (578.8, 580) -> -3.58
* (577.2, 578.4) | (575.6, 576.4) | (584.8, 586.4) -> -3.59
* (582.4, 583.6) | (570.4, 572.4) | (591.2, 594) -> -3.86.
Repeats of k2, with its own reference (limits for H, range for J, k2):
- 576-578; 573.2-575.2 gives 1.00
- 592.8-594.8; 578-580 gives 0.96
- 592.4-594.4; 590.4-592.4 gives 0.94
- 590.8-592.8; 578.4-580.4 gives 1.05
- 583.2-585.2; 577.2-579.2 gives 0.98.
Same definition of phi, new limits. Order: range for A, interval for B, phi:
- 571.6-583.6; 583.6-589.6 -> 27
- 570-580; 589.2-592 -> 12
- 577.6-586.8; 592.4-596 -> 17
